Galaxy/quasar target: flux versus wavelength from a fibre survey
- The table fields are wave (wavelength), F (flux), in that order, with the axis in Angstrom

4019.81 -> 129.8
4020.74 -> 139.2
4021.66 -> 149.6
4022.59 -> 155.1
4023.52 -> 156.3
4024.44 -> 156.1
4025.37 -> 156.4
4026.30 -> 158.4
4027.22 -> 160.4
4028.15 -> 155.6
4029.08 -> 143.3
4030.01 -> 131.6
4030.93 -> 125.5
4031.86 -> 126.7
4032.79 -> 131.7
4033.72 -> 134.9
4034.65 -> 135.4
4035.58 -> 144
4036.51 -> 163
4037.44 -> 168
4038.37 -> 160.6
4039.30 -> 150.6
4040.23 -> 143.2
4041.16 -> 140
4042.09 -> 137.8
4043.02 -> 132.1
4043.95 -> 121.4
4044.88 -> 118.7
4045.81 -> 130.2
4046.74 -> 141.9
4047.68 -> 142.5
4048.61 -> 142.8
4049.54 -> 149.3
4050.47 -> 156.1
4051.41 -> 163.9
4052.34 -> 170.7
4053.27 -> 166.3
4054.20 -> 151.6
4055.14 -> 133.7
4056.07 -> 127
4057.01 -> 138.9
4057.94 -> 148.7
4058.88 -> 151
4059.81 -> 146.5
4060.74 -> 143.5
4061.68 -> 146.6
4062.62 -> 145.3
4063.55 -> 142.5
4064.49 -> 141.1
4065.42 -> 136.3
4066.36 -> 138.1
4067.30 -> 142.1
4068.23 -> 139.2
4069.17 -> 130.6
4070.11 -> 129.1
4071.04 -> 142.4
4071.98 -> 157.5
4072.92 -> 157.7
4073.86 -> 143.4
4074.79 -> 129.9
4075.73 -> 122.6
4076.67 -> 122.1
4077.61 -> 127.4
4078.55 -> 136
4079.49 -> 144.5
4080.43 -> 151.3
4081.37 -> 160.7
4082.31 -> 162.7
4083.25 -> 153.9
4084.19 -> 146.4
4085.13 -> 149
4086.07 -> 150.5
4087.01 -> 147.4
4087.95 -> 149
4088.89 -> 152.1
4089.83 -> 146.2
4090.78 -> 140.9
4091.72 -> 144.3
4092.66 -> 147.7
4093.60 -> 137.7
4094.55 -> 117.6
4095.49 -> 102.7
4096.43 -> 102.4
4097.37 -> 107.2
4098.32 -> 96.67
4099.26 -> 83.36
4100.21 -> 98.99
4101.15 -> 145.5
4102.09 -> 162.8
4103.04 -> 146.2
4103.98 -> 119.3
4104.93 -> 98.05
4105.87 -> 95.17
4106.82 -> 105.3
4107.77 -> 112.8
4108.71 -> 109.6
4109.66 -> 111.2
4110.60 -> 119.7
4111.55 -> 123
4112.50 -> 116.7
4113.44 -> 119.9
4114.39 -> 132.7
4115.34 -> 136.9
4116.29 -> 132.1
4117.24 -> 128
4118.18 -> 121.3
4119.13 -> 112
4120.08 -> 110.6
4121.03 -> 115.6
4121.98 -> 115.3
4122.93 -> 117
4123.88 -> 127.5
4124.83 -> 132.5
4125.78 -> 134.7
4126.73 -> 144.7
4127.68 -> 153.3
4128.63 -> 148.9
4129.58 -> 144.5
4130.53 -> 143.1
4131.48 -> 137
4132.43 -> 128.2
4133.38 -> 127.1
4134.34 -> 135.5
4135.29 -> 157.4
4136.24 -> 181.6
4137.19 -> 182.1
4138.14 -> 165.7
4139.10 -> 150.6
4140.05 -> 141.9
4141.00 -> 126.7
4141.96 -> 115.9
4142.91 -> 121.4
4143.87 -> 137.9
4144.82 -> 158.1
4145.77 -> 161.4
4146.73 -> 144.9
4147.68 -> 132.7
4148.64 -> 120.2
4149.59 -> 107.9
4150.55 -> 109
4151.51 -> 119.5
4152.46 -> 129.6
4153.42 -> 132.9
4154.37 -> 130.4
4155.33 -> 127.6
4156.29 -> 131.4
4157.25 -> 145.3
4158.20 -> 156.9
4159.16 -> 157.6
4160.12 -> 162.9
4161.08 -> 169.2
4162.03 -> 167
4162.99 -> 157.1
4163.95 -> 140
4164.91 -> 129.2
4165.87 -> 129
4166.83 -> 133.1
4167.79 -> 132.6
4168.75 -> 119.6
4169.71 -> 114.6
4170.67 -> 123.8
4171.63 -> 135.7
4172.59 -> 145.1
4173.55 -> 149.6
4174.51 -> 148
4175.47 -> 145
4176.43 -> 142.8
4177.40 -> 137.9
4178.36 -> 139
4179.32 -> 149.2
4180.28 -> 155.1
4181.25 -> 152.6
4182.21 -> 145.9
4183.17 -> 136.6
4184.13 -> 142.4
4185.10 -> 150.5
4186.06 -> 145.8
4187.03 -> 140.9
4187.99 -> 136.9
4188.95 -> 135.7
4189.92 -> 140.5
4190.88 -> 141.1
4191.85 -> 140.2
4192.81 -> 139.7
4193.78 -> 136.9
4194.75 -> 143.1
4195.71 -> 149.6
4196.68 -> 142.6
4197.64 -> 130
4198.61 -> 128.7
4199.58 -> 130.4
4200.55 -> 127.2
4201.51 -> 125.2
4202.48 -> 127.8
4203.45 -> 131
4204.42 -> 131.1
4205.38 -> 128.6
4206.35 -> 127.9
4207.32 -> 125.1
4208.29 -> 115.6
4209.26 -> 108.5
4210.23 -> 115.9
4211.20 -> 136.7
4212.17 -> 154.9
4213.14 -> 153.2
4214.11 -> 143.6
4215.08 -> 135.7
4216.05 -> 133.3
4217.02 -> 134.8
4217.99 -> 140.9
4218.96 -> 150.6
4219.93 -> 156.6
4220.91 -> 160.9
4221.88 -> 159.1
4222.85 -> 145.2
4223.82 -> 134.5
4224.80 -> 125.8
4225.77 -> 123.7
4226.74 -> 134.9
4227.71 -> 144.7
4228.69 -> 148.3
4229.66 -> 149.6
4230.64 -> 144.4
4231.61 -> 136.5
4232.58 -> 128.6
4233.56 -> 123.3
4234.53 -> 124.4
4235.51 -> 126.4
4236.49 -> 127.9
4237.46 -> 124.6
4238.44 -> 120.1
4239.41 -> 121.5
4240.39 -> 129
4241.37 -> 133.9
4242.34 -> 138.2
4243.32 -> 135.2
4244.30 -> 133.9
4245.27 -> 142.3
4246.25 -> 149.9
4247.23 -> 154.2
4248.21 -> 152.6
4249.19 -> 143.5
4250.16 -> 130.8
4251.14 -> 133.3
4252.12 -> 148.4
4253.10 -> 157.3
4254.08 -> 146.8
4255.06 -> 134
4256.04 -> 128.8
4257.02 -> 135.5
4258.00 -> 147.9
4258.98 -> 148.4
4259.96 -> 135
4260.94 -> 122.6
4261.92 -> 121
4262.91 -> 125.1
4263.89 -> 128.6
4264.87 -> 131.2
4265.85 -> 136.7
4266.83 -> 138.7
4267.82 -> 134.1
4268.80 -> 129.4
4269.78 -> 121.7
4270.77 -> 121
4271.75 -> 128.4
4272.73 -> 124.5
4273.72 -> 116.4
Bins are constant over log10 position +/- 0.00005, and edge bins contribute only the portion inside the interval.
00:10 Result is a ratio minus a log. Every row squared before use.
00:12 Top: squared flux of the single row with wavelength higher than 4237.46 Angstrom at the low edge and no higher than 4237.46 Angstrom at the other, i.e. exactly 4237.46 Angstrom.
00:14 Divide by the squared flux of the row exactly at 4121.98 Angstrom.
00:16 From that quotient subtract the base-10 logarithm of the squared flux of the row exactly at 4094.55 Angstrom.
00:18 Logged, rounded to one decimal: -3.0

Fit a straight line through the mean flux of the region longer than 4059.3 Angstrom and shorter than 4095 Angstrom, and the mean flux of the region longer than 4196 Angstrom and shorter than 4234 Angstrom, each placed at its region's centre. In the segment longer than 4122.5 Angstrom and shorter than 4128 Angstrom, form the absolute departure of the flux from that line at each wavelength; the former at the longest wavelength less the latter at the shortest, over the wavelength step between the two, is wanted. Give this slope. -2.2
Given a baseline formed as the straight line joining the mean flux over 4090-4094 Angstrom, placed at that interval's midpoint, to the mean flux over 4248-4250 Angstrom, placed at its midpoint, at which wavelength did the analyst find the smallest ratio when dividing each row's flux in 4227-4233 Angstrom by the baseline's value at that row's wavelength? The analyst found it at 4232.58 Angstrom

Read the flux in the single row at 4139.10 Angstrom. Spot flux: 150.6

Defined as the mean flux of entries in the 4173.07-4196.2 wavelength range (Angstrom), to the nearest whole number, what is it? 144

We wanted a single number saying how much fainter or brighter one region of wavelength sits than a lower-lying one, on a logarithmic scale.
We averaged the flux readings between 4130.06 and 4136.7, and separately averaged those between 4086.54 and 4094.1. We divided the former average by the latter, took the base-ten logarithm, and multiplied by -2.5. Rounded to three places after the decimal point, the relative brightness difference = 0.010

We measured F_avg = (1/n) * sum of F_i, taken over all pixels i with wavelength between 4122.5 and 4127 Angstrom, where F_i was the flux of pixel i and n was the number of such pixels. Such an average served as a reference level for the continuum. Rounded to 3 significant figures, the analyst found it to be 131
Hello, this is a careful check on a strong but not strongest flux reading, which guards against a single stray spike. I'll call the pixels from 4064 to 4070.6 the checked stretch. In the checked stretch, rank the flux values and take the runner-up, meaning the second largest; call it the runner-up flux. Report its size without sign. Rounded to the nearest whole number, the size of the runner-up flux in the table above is 141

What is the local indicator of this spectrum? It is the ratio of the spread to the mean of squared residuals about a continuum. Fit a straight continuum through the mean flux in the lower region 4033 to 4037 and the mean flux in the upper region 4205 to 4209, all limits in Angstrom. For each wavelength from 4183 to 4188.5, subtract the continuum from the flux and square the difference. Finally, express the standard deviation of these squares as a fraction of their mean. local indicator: 0.6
